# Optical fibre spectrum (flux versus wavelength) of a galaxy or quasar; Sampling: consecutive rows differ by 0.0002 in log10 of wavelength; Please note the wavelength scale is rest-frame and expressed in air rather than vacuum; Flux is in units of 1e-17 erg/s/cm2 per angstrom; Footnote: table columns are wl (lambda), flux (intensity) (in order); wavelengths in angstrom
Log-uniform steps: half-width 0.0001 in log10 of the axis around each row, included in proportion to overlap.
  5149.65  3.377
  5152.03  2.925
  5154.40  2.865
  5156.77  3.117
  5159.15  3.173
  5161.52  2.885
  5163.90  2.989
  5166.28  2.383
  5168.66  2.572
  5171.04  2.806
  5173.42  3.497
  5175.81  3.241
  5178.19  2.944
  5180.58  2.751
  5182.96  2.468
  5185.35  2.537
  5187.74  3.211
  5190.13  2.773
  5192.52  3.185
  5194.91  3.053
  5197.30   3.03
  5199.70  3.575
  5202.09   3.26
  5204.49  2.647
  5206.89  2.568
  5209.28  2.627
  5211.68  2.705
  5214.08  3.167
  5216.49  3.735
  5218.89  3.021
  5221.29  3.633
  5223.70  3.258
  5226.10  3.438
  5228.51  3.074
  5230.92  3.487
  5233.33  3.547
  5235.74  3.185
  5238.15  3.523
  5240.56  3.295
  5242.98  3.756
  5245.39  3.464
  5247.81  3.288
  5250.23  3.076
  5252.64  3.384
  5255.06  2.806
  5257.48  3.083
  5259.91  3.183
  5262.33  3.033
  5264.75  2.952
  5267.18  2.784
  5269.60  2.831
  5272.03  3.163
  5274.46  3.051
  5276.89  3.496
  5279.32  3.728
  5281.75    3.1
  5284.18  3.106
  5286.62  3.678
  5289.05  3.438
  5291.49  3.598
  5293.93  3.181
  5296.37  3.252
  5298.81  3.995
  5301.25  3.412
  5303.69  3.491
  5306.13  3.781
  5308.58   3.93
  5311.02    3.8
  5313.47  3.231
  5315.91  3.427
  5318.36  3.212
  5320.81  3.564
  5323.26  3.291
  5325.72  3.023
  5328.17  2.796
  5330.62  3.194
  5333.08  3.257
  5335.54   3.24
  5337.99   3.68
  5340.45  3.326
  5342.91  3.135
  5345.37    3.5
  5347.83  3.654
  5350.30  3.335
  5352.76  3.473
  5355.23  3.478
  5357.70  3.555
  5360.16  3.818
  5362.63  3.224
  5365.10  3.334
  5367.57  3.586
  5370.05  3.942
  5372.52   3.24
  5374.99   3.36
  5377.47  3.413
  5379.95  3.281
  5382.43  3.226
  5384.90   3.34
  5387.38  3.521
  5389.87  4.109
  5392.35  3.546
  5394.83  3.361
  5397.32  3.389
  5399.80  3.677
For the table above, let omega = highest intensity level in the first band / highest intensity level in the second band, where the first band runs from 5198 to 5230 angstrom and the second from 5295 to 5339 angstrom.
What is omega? 0.93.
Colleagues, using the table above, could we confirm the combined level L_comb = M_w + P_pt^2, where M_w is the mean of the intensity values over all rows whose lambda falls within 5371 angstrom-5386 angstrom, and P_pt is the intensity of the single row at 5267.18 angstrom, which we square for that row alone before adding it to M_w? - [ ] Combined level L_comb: 11.1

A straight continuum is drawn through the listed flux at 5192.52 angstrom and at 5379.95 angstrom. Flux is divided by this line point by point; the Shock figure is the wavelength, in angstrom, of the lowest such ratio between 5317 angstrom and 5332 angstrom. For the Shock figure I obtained 5328.17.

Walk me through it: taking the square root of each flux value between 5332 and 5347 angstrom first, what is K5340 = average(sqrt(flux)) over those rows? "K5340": 1.83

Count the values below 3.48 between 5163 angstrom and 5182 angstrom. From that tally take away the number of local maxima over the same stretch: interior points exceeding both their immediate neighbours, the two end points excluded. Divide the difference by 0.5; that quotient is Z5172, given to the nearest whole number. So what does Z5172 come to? 12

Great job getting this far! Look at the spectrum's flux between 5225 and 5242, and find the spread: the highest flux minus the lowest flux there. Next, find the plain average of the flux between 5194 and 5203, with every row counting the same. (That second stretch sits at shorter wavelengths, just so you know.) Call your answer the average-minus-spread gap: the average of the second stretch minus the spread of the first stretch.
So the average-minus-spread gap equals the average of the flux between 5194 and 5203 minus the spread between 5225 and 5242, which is 2.76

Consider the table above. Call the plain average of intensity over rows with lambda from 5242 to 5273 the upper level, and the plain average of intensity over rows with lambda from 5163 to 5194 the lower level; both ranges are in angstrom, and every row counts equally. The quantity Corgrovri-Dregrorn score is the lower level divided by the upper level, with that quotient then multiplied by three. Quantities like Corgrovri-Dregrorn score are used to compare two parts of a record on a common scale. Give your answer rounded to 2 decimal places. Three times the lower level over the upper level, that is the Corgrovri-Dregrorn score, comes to 2.75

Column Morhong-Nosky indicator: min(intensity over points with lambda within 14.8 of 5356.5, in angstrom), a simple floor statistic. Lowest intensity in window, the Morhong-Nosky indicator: 3.135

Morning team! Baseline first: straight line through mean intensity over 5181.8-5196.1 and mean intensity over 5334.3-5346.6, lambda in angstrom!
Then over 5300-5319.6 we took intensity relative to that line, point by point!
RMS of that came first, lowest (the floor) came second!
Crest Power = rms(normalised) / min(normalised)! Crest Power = 1.11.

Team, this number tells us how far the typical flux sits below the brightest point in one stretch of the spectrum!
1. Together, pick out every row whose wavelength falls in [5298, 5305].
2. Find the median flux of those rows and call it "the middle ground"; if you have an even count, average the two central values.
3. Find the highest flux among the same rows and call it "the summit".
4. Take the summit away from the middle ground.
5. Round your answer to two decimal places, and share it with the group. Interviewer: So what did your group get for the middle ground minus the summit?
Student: -0.50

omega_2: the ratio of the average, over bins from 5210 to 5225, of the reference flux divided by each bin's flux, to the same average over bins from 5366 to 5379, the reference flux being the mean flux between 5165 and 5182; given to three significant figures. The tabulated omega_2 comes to 1.09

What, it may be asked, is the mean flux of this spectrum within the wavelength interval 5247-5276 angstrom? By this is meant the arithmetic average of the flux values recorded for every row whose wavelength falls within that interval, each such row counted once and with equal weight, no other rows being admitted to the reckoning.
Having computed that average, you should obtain 3.05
